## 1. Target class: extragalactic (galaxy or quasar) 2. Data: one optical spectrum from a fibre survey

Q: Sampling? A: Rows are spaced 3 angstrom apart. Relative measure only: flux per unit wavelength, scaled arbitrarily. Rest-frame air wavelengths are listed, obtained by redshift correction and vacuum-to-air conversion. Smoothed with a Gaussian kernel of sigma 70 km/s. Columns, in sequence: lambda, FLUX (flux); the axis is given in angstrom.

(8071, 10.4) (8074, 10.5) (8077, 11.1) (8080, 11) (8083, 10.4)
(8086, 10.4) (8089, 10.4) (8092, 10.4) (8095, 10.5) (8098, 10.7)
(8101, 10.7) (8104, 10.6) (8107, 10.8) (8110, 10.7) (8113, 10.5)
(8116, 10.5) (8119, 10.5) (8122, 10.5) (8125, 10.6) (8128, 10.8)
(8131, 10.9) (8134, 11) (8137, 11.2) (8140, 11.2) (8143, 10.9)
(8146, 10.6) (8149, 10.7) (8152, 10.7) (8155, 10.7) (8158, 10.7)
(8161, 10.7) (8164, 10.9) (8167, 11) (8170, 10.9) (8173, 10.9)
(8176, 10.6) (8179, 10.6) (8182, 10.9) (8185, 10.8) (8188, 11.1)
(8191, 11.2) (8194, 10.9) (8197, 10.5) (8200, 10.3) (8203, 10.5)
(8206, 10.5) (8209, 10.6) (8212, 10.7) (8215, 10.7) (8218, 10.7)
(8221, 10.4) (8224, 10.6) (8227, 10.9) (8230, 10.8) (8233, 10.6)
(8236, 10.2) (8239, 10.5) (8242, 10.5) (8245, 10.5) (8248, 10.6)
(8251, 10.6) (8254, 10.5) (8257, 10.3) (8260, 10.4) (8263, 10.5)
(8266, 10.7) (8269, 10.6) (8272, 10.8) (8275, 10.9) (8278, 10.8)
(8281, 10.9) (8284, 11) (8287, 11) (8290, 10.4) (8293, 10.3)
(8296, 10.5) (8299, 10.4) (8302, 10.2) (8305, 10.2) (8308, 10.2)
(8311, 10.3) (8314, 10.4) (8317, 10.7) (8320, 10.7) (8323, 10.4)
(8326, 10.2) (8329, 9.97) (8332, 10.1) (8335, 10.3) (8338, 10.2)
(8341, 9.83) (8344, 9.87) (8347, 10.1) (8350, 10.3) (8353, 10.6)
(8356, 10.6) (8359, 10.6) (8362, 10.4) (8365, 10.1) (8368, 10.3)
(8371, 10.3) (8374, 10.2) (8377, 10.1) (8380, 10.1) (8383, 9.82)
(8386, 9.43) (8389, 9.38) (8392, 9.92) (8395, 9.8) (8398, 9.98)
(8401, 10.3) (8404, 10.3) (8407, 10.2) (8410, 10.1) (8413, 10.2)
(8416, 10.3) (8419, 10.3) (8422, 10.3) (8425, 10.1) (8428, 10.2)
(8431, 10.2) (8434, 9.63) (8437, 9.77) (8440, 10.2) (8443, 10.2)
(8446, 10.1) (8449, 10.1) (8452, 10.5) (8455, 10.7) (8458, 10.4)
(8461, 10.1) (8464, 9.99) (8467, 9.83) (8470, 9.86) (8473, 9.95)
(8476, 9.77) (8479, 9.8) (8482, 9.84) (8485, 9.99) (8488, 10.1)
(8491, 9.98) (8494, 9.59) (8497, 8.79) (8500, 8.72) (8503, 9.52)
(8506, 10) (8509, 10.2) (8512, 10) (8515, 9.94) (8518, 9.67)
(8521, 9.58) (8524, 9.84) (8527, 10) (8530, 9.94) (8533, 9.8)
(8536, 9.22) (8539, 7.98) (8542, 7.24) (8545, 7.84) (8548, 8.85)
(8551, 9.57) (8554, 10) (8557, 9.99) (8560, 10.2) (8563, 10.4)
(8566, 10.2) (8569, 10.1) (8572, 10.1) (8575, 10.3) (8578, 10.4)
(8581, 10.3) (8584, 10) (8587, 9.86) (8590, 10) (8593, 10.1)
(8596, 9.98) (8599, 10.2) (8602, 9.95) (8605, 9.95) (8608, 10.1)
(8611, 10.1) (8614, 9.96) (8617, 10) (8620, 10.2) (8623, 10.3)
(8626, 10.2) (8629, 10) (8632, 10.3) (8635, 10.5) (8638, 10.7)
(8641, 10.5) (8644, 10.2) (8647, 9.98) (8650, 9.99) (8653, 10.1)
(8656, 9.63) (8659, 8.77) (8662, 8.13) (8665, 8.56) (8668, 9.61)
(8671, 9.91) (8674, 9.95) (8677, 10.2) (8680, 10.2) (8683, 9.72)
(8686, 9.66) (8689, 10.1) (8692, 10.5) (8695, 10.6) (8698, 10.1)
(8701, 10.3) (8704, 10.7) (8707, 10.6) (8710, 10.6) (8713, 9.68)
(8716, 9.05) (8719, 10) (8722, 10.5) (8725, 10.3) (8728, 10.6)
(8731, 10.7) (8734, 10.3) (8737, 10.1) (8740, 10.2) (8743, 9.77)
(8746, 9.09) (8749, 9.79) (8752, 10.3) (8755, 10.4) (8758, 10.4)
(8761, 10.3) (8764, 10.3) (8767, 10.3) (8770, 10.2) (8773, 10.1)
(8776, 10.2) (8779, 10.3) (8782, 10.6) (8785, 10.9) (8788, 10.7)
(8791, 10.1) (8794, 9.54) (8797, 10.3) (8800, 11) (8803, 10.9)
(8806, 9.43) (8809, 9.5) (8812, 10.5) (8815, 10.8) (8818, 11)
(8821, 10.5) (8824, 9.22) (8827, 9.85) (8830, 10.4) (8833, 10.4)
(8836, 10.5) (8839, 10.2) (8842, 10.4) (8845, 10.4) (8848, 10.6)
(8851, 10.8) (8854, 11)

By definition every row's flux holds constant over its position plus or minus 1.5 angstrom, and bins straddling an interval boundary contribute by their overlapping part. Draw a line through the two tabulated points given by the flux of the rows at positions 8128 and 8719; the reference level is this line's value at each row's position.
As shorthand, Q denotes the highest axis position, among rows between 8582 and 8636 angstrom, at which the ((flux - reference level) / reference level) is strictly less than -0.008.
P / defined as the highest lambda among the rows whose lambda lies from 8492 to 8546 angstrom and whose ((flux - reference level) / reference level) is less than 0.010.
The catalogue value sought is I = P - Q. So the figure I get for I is -84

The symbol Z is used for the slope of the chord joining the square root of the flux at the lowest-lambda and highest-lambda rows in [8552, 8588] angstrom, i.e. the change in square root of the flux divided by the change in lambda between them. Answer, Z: -0.0007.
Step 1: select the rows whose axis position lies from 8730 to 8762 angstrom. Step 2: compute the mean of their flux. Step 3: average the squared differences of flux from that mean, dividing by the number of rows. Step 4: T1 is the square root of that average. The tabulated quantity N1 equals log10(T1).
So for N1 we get -0.38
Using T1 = 0.41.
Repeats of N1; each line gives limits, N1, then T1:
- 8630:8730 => -0.21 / 0.61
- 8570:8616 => -0.83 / 0.15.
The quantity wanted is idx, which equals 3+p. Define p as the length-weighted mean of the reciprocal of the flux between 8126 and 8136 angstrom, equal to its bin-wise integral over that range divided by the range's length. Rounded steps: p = 0.0918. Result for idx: 3.09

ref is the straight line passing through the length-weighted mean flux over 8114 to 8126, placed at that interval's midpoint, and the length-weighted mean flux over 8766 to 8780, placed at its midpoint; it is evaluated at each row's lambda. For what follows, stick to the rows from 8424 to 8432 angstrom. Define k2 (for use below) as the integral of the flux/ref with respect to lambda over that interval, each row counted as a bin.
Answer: 8 angstrom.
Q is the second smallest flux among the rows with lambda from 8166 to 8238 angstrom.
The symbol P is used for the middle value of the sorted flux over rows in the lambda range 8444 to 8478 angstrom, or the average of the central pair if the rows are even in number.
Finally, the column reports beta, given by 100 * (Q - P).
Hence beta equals 20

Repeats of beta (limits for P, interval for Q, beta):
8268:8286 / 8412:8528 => -206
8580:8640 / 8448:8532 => -131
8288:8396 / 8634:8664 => -143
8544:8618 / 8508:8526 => -33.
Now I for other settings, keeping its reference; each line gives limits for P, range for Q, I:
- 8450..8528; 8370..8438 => 90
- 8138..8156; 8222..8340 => -183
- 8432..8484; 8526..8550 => -66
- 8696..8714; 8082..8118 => 597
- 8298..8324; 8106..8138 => 198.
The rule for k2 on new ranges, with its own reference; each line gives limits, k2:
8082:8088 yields 6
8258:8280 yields 22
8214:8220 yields 6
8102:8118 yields 16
